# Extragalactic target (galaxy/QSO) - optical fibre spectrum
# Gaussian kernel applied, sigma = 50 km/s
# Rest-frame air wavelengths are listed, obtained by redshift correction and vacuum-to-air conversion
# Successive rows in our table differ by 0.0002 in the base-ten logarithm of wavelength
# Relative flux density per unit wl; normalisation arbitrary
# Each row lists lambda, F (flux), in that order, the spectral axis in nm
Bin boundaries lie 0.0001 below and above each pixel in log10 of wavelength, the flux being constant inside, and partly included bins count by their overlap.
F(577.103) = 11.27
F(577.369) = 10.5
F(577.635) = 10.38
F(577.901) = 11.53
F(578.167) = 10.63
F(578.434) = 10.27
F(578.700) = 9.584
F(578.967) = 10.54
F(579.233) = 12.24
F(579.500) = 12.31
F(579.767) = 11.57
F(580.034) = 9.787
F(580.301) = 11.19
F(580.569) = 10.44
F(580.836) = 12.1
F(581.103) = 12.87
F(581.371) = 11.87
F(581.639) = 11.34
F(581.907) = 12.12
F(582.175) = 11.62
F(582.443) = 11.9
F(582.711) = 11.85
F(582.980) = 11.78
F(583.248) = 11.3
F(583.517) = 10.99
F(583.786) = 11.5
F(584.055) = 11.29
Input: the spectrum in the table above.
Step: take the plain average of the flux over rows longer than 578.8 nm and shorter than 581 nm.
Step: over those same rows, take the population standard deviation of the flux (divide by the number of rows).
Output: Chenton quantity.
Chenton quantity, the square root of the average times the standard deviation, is 3.15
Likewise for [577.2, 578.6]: 2.19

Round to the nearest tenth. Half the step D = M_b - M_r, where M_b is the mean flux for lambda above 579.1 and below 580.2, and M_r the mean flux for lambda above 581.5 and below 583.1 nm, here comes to -0.1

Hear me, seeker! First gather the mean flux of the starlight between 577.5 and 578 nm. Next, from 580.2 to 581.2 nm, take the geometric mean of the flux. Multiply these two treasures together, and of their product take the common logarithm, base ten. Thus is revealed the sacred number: 2.10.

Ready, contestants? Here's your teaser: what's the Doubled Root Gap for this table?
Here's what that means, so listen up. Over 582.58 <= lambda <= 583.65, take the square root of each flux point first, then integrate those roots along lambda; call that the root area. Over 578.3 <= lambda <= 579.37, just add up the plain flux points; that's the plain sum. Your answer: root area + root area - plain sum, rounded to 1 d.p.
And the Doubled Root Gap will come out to -35.4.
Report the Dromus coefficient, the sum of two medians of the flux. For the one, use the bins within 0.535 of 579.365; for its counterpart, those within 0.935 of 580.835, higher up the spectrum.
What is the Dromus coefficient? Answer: 23.2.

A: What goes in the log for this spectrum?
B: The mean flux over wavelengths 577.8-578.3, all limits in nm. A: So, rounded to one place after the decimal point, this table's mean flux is 11.1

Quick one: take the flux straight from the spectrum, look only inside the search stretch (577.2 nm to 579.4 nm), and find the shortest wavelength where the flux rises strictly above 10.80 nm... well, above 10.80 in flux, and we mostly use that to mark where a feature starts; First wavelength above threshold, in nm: 577.901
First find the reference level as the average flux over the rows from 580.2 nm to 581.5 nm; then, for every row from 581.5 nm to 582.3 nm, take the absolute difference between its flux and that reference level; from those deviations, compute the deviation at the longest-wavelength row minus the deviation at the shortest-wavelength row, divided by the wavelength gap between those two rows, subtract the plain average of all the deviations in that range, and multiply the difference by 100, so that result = -81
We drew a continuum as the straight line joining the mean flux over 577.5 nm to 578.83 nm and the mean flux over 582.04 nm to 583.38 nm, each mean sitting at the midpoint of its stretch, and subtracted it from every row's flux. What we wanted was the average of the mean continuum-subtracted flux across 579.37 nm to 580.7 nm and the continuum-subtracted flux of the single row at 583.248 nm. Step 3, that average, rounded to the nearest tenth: -0.2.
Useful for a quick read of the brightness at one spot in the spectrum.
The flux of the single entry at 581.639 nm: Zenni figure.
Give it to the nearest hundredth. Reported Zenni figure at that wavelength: 11.34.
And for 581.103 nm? 12.87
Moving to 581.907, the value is 12.12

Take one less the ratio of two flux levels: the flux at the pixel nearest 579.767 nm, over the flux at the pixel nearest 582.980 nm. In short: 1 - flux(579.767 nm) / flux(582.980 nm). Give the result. 0.018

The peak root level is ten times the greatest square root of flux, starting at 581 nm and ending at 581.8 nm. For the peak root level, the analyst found 35.9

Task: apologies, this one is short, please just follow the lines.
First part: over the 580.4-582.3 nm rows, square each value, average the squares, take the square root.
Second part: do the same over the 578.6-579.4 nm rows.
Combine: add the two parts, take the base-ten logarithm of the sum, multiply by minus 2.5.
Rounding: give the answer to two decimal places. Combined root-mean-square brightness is -3.39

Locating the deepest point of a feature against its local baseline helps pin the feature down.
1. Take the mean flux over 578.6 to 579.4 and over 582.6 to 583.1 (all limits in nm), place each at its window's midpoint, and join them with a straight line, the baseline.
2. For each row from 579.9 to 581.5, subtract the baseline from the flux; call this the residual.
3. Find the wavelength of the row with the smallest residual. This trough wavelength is 580.034 nm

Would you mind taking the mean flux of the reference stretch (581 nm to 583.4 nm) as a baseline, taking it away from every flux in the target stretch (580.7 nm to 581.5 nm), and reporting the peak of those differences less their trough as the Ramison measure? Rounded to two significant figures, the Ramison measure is 1.0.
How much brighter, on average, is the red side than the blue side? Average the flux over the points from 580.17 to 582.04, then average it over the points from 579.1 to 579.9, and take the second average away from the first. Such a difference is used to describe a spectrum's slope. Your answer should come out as -0.34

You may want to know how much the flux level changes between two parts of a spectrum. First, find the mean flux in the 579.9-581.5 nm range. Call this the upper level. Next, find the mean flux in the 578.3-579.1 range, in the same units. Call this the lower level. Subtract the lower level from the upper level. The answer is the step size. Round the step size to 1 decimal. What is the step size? 1.2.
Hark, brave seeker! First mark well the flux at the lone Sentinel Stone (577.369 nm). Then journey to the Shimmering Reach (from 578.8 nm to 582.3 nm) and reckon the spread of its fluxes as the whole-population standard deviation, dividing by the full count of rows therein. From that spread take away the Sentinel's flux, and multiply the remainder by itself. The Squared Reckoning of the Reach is 93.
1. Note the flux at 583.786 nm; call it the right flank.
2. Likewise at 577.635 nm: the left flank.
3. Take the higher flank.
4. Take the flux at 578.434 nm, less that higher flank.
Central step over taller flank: -1.2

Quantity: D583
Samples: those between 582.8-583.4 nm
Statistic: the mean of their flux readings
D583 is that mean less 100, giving -88.5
